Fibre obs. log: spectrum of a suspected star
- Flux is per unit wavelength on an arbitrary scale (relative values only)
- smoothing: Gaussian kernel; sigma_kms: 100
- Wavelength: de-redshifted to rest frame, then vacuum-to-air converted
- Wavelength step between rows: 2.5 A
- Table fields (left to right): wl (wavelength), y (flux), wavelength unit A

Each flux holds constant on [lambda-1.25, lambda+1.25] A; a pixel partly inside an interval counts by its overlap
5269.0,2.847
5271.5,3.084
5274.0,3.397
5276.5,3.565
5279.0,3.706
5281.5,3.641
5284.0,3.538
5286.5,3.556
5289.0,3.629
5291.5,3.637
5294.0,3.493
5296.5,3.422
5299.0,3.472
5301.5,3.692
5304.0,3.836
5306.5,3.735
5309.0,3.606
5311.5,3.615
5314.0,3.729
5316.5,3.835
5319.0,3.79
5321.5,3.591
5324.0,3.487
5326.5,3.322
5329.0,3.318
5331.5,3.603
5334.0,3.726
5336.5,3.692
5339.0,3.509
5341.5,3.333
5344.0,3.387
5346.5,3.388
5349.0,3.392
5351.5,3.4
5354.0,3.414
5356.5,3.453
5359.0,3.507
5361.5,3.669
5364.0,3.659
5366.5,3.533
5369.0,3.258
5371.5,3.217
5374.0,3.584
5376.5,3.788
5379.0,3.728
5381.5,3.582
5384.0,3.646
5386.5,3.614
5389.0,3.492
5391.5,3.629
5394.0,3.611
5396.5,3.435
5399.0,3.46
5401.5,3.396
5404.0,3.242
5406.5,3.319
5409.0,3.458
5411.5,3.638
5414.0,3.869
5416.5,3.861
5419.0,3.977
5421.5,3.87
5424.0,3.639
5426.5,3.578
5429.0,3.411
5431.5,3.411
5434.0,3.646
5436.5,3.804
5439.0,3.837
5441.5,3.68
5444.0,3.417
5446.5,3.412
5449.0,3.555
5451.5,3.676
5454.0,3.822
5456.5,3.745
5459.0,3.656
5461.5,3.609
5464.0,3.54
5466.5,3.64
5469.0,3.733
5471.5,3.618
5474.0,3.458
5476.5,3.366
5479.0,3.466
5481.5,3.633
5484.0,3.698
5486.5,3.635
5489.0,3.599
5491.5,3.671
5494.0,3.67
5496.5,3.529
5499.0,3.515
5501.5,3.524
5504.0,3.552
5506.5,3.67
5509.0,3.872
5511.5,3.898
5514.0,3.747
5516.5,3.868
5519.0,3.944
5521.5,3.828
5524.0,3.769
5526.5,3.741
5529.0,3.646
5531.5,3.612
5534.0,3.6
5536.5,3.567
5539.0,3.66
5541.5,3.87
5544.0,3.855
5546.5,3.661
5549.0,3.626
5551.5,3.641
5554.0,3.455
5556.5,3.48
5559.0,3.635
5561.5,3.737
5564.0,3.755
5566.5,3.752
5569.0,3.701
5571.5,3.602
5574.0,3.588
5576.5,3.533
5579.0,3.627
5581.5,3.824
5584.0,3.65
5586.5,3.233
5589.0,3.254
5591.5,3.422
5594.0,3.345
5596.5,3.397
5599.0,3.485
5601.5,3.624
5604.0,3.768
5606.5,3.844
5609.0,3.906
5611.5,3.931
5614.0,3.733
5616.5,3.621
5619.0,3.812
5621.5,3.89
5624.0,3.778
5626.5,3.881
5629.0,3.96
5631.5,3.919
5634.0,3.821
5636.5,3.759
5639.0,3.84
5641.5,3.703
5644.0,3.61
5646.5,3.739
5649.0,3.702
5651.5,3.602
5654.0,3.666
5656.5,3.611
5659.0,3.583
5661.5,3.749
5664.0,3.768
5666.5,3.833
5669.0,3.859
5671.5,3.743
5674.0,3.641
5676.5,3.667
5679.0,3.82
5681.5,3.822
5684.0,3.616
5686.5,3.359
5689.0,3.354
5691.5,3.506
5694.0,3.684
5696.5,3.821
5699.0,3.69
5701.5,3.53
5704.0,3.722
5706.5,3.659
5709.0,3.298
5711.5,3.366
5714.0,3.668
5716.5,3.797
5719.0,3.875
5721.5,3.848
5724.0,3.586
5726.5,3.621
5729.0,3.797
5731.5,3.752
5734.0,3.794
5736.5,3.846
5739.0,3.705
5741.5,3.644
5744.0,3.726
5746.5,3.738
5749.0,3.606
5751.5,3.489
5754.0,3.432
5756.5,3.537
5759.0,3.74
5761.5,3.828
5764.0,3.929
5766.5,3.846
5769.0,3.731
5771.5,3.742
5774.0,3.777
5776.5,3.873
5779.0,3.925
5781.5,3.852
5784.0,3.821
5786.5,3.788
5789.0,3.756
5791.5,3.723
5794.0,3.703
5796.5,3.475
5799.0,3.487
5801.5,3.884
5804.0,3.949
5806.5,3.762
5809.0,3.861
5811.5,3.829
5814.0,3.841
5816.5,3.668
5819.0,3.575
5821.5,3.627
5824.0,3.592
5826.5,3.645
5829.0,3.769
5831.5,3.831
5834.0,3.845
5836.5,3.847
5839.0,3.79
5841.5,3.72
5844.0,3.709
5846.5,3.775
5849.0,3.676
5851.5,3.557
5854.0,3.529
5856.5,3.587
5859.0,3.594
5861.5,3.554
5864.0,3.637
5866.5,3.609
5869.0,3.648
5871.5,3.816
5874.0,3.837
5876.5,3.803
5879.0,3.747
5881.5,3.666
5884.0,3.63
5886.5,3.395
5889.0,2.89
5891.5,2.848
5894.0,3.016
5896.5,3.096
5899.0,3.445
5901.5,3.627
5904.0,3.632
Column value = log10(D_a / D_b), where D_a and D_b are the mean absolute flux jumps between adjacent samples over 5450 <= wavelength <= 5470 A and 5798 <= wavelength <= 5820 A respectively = -0.2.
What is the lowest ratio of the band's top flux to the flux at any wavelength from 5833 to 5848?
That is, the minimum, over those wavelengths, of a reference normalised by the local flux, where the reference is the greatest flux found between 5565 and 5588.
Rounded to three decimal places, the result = 0.994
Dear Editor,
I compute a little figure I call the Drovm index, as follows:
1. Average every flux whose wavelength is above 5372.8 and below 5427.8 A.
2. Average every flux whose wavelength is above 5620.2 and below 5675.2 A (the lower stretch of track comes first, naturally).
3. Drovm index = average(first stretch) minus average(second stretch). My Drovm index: -0.15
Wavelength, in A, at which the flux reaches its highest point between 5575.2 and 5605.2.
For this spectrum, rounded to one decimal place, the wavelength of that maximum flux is 5581.5 A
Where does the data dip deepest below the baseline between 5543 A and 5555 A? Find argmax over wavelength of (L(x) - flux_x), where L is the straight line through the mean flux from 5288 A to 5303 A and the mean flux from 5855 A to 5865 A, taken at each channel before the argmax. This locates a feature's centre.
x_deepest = 5554.0 A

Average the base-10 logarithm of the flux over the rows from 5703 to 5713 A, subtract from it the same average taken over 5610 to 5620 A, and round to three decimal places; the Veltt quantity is -0.032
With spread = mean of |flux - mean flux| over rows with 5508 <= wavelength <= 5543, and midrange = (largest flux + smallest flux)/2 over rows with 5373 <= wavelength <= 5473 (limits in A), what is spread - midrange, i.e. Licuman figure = -3.50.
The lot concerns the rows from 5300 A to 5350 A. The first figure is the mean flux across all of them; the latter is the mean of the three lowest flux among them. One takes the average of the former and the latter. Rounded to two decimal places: 3.45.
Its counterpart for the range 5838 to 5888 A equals 3.58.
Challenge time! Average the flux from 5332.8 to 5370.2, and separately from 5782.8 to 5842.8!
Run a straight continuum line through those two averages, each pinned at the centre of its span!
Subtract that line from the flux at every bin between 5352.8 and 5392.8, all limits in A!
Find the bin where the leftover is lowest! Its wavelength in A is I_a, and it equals 5371.5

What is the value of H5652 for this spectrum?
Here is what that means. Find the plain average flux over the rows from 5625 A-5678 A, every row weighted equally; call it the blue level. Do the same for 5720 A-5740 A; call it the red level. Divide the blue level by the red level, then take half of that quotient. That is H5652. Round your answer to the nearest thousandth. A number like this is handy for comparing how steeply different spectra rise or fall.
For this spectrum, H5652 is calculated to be 0.500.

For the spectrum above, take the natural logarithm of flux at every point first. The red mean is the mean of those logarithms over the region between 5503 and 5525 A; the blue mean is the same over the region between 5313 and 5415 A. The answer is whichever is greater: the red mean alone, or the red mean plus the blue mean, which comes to 2.59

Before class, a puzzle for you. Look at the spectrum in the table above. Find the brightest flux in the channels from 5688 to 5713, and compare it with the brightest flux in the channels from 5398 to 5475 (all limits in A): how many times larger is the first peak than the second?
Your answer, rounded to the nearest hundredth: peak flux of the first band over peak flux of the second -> 0.96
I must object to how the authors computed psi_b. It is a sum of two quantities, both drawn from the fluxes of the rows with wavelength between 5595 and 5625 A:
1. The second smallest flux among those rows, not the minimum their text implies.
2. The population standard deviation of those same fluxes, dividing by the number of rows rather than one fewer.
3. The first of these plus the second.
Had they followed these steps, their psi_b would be 3.65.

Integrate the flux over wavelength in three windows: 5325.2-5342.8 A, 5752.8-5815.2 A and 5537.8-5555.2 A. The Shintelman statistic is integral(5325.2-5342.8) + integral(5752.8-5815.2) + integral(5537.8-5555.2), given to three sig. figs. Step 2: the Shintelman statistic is 361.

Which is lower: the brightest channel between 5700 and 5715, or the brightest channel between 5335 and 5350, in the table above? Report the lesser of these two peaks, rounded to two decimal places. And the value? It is 3.69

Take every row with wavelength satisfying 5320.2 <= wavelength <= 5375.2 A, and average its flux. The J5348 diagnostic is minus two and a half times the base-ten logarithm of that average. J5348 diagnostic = -1.352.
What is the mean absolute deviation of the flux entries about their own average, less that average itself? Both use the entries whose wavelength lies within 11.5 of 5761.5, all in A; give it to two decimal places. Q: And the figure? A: -3.56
